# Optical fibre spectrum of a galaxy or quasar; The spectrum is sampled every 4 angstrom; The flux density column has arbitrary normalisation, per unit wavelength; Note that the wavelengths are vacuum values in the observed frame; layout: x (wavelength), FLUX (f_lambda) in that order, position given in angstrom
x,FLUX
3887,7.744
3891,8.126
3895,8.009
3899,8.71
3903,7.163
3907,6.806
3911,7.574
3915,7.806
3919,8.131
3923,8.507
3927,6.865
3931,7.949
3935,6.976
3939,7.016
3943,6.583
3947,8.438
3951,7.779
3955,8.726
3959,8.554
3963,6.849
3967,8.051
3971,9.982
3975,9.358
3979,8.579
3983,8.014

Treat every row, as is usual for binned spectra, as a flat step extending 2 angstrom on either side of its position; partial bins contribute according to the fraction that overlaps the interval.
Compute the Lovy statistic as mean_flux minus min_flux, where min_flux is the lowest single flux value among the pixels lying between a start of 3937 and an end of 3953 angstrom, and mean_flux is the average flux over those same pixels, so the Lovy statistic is 0.87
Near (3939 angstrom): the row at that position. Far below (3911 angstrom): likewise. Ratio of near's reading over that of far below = 0.93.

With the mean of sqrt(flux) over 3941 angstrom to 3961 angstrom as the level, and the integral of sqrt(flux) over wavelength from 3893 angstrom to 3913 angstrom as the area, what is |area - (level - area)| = 108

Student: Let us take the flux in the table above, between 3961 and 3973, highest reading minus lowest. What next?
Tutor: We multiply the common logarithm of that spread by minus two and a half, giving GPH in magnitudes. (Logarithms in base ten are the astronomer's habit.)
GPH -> -1.24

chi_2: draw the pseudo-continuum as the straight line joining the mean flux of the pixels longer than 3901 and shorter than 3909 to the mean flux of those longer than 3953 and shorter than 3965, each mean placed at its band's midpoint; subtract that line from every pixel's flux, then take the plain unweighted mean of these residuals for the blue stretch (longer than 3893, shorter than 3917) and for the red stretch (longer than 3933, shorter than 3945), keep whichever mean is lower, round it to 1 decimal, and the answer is -0.8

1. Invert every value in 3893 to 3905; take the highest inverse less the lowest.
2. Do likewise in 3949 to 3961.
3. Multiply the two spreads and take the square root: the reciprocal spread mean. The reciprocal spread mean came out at 0.019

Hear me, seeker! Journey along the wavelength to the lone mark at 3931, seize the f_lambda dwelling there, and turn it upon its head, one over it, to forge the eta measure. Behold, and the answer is 0.126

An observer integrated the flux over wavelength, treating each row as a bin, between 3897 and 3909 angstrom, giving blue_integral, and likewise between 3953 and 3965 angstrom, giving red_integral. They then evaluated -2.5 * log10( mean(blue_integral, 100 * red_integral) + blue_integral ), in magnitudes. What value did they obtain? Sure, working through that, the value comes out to -9.24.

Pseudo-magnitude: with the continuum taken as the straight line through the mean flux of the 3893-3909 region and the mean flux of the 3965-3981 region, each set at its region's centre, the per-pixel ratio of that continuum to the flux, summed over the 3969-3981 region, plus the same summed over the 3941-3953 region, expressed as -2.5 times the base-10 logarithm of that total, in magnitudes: -2.00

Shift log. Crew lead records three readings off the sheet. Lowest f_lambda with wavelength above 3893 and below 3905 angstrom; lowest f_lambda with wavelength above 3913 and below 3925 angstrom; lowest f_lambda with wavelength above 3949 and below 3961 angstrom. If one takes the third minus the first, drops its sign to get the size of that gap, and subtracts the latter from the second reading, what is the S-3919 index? 7.19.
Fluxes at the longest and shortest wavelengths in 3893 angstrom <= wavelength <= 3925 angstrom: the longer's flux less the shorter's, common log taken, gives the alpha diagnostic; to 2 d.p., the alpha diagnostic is -0.30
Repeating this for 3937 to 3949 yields 0.15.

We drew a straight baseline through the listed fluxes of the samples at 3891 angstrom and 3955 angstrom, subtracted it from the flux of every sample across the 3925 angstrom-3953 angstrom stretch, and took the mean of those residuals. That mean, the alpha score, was -1.2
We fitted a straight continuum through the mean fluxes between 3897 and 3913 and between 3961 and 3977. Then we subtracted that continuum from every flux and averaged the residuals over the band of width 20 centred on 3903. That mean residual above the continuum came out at 0.12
